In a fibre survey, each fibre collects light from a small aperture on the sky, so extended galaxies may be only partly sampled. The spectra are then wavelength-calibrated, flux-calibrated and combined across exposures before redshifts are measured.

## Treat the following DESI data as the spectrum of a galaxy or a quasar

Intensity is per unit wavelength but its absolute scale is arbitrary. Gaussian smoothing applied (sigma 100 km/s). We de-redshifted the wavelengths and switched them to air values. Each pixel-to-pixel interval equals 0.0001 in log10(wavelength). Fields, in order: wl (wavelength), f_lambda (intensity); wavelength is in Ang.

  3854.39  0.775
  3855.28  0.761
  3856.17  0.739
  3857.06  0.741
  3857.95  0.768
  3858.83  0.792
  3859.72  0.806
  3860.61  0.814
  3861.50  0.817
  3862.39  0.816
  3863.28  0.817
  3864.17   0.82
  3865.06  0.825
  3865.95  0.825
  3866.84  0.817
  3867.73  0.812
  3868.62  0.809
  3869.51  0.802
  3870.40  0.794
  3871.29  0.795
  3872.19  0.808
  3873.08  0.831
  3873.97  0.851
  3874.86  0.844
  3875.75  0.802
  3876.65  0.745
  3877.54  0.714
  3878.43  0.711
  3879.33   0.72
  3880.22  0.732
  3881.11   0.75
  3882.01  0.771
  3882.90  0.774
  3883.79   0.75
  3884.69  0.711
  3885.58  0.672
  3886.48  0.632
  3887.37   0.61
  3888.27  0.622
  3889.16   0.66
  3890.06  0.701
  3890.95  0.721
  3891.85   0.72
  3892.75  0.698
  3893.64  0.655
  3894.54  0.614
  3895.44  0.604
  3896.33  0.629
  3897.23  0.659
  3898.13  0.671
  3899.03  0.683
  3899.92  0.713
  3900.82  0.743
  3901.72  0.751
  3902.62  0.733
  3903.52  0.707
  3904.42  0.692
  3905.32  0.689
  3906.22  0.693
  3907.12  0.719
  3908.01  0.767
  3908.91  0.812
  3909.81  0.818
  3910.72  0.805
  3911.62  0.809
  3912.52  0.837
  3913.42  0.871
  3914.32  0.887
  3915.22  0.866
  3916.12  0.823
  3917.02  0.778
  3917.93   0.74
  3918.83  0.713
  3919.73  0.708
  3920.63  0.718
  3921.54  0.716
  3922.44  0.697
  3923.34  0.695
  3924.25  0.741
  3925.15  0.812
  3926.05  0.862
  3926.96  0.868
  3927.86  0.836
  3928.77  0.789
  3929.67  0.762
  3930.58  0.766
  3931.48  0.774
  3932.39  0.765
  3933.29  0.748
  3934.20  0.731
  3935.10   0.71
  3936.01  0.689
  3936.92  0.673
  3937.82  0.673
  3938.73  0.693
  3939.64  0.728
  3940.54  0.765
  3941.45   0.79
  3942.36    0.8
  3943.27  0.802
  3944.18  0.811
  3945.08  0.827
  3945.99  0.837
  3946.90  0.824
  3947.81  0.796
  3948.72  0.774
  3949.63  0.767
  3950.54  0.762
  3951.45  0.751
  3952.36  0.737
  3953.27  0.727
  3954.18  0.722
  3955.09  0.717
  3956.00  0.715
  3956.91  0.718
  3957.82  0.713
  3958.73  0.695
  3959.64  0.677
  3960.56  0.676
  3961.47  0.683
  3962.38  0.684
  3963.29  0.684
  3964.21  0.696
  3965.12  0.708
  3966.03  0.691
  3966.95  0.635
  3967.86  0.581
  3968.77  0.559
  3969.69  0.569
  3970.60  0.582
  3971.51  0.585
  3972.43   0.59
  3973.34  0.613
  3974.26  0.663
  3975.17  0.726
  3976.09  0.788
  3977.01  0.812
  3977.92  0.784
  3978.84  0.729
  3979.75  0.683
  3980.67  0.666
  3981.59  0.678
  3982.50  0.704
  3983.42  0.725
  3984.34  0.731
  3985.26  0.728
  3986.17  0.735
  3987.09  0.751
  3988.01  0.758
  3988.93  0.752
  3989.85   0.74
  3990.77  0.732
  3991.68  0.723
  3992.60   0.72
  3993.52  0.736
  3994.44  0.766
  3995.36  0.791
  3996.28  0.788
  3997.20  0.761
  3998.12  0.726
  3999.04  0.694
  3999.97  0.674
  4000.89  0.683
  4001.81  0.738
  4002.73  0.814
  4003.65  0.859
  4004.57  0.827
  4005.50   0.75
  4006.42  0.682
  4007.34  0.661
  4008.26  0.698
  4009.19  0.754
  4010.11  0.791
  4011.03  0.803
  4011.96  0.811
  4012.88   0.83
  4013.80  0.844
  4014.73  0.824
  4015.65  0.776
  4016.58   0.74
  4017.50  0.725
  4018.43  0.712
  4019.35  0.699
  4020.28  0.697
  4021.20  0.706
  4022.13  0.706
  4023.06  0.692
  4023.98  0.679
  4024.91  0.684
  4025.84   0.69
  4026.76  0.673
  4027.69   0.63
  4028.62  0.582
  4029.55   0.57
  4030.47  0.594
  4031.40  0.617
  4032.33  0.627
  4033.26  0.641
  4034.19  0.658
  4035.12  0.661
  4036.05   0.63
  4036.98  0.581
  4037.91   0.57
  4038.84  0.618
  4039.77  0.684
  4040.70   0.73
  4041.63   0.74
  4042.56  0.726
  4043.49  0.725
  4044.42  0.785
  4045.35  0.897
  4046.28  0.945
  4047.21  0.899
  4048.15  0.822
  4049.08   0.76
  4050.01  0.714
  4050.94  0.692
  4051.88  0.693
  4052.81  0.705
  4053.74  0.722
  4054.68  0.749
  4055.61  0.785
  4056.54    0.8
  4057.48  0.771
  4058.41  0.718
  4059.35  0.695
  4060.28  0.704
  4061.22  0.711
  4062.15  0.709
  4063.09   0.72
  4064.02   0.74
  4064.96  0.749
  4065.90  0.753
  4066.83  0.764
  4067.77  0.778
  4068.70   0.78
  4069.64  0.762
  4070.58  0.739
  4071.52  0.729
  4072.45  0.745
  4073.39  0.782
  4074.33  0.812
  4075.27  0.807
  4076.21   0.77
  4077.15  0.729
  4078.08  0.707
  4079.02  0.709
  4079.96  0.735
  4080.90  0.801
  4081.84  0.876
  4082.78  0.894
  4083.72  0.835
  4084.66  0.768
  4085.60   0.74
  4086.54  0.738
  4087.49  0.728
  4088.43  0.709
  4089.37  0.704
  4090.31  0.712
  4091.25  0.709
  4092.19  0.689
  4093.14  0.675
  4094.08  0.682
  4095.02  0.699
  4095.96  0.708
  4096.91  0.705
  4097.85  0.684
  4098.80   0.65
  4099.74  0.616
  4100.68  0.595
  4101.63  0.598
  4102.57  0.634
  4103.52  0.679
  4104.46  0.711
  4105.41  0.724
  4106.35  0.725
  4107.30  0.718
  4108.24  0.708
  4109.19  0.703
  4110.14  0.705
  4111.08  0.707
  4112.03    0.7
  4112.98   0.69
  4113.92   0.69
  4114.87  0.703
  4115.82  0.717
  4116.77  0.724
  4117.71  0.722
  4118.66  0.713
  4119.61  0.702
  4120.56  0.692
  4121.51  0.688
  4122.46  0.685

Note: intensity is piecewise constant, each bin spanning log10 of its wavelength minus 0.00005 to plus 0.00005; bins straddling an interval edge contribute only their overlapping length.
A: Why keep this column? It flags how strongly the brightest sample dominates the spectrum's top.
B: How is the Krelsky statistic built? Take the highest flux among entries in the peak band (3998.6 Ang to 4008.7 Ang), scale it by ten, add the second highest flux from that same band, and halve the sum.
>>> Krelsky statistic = 4.71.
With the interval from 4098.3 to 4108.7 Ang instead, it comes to 3.99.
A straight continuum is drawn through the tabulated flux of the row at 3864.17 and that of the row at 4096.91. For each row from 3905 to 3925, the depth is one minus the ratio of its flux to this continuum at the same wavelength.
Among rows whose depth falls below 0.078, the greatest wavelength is 3924.25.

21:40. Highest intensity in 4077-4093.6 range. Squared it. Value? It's 0.80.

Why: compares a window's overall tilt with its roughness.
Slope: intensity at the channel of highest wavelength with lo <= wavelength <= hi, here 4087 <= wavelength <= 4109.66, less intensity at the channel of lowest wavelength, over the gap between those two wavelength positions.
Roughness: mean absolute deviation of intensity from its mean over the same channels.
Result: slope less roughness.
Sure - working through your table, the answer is -0.031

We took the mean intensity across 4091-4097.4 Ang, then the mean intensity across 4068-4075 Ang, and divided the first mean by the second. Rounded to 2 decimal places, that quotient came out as 0.91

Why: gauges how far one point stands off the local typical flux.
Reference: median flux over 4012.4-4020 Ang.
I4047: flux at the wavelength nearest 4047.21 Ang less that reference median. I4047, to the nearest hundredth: 0.14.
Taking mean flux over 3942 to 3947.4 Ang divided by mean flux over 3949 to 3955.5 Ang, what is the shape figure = 1.10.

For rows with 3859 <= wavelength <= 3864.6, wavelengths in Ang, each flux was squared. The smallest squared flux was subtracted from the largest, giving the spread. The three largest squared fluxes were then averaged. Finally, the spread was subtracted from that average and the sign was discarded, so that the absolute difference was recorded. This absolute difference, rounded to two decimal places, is 0.65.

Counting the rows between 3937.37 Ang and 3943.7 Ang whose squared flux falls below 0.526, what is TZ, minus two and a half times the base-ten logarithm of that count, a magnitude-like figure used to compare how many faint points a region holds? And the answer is -0.75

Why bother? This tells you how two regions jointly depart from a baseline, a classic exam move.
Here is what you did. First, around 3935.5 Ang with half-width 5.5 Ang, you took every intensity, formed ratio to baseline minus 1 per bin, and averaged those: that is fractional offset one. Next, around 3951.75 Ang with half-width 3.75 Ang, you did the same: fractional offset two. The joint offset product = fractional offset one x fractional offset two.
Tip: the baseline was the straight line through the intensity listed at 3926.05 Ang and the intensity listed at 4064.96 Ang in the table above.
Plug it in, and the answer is 0.017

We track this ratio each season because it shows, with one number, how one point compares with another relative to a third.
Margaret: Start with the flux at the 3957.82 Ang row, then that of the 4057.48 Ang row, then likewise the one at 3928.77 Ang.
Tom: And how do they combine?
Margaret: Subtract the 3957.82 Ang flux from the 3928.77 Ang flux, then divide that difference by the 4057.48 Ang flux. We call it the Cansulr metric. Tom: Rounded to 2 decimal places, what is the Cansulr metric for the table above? 0.10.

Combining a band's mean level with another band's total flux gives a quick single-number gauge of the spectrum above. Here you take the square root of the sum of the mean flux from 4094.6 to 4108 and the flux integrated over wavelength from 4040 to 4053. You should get 3.28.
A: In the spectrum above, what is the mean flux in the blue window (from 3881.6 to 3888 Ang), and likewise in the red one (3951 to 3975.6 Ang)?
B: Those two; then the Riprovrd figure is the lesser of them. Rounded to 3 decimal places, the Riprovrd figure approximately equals 0.670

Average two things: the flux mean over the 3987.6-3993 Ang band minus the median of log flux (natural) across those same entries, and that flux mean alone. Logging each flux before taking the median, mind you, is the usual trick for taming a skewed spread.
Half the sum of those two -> 0.891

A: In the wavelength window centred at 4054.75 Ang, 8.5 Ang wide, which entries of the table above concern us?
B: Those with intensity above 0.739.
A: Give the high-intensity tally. 4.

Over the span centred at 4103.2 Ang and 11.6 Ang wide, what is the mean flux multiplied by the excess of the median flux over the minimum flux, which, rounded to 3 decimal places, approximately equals 0.058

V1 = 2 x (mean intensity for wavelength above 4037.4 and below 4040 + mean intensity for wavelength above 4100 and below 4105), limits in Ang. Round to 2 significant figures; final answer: 2.5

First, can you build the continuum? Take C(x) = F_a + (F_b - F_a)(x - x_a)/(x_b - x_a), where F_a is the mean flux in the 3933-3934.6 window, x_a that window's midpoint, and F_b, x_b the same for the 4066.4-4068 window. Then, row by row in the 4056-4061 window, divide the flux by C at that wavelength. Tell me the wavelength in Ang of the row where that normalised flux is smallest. 4059.35 Ang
